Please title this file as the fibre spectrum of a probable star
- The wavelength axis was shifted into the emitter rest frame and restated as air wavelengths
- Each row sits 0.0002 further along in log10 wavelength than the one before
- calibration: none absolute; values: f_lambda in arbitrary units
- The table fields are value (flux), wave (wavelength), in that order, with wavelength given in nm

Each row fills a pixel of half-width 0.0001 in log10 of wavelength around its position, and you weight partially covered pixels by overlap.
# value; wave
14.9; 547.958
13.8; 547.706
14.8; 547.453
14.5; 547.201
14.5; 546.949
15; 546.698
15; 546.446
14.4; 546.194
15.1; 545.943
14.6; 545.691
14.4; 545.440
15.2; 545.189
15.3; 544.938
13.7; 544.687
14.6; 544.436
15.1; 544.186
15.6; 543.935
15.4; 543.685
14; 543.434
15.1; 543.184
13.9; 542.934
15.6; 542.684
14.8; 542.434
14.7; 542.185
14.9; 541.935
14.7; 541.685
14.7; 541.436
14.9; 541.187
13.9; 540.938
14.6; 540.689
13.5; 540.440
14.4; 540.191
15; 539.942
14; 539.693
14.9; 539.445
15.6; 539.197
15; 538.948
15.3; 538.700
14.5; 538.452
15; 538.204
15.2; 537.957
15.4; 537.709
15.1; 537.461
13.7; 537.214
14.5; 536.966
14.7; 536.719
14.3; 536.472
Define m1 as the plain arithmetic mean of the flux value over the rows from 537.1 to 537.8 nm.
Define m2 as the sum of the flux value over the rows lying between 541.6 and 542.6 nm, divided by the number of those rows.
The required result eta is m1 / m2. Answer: 1.00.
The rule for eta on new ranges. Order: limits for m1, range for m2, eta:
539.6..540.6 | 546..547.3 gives 0.97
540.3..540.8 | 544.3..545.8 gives 0.96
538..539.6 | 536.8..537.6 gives 1.04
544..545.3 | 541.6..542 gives 1.00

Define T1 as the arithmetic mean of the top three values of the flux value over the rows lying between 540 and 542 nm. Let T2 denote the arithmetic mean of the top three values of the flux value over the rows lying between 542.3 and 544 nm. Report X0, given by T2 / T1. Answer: 1.05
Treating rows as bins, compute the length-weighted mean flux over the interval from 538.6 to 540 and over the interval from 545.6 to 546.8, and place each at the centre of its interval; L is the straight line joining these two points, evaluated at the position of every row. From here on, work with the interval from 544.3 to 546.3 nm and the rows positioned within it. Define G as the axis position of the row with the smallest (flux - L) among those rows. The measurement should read 544.687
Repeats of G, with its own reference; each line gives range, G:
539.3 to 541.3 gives 540.440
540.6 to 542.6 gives 540.938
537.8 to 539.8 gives 539.693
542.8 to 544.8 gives 544.687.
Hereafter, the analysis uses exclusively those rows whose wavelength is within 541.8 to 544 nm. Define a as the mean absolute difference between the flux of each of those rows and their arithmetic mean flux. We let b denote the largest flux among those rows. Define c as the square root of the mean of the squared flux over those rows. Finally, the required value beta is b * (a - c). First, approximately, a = 0.48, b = 15.6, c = 14.90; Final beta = -225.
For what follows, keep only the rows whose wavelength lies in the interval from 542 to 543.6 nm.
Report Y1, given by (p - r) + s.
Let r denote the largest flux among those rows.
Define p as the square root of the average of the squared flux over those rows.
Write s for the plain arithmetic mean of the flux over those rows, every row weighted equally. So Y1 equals 13.78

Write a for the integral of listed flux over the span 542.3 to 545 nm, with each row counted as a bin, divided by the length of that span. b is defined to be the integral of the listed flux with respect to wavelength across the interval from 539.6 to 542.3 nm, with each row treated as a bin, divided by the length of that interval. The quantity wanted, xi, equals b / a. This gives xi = 0.98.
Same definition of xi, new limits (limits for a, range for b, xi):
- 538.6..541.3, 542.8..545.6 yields 1.01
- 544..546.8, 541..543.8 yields 1.00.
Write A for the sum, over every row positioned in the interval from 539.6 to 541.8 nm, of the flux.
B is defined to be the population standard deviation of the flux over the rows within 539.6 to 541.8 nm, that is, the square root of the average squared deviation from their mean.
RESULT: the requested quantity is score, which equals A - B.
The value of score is 129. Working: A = 130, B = 0.48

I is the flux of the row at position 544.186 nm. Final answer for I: 15.1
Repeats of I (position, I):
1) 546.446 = 15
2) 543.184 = 15.1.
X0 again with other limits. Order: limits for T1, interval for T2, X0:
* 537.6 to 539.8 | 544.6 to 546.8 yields 0.98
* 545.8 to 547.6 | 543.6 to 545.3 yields 1.03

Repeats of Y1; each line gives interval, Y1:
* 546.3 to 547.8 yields 14.21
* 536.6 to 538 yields 14.14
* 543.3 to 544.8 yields 13.88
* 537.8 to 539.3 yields 14.60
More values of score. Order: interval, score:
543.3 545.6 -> 133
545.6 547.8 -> 131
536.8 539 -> 133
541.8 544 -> 133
